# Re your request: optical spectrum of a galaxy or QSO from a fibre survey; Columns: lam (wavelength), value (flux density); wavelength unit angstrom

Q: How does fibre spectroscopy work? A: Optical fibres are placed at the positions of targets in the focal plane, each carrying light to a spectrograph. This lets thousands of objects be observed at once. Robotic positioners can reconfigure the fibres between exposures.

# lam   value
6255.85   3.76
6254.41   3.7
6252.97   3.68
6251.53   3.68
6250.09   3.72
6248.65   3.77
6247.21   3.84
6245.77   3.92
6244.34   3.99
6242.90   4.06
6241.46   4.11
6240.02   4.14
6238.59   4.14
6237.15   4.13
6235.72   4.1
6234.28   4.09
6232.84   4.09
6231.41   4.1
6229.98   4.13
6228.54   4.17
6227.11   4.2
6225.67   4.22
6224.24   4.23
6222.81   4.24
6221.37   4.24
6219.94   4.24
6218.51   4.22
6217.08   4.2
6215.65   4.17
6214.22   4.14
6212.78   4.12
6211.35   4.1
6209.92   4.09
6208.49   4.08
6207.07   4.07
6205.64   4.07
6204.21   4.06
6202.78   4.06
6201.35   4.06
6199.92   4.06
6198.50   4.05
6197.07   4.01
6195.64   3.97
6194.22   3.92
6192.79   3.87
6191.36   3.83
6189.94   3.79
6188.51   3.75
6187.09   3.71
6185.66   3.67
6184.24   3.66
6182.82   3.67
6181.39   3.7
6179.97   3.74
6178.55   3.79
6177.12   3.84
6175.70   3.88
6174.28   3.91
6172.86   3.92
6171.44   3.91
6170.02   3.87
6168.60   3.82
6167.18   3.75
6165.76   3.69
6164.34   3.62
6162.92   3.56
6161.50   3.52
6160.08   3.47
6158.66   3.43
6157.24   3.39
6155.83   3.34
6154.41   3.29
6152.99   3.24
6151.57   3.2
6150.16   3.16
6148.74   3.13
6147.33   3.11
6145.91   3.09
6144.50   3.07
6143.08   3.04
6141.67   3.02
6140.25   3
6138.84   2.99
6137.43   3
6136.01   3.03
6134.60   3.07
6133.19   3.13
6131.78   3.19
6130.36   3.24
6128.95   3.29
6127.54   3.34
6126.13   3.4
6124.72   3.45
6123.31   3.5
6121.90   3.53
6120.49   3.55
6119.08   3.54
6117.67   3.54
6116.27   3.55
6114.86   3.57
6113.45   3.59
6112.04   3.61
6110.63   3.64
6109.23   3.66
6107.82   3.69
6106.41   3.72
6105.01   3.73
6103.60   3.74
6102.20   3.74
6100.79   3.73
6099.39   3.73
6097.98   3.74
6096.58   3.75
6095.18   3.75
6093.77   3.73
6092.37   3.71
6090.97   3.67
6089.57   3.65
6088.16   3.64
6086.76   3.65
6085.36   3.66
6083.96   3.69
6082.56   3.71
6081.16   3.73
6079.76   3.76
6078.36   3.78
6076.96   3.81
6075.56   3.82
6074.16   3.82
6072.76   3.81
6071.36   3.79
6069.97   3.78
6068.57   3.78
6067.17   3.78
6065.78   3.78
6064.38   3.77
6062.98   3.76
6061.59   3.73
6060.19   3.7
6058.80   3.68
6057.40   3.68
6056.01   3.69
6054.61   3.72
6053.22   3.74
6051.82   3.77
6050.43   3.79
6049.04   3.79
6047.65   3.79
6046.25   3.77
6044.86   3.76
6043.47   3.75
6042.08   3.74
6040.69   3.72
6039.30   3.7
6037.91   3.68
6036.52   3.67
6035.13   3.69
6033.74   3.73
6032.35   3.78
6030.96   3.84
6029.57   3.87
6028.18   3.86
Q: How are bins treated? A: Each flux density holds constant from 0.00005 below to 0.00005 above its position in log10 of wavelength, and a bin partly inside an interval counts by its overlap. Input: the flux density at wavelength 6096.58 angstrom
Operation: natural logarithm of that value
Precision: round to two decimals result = 1.32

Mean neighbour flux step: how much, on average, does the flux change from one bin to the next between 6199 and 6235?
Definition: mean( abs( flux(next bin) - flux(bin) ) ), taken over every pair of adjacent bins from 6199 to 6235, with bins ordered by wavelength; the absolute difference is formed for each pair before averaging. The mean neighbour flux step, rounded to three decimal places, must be 0.014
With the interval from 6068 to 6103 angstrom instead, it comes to 0.015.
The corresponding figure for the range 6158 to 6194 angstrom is 0.040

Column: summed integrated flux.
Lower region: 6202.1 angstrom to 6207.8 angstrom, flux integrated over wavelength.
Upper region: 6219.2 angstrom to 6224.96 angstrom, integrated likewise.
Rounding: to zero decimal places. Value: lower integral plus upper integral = 48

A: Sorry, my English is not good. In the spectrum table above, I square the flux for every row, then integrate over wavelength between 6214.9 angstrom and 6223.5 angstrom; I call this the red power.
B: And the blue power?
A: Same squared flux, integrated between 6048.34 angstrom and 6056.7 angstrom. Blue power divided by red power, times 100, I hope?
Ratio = 77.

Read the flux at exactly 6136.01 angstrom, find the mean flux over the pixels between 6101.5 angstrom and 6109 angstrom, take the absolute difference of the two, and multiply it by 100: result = 69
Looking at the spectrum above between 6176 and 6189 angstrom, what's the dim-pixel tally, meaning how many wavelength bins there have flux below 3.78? 7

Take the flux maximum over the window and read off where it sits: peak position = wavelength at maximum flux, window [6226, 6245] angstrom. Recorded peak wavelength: 6227.11 angstrom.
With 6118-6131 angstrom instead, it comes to 6120.49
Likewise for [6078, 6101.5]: 6078.36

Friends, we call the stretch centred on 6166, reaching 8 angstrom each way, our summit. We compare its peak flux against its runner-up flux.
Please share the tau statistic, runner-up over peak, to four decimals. 0.9974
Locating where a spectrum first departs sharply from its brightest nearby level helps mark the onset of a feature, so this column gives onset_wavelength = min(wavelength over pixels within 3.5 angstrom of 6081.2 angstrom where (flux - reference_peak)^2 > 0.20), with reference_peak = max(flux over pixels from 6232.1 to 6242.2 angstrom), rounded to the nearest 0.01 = 6083.96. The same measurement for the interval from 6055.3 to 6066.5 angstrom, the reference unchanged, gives 6056.01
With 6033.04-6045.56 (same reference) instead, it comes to 6035.13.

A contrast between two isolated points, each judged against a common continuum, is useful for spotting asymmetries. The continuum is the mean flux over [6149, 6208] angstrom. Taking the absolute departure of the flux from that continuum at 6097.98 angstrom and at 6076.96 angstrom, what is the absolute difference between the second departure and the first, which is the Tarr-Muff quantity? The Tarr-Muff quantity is 0.070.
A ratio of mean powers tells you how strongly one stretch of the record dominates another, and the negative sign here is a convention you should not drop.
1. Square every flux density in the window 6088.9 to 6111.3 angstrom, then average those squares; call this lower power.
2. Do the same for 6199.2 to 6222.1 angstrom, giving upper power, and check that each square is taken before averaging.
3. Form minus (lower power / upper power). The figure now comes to -0.81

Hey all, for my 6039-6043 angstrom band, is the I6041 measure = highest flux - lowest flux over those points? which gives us 0.040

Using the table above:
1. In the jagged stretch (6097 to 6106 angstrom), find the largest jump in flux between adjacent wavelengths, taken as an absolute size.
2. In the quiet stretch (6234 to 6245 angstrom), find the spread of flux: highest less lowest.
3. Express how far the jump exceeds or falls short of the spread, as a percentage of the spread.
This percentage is -93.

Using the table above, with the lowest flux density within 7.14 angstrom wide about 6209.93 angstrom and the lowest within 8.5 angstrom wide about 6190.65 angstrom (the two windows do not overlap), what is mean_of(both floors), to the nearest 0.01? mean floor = 3.89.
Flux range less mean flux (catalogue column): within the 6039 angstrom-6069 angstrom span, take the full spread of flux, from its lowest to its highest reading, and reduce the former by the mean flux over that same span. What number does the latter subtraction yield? -3.64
